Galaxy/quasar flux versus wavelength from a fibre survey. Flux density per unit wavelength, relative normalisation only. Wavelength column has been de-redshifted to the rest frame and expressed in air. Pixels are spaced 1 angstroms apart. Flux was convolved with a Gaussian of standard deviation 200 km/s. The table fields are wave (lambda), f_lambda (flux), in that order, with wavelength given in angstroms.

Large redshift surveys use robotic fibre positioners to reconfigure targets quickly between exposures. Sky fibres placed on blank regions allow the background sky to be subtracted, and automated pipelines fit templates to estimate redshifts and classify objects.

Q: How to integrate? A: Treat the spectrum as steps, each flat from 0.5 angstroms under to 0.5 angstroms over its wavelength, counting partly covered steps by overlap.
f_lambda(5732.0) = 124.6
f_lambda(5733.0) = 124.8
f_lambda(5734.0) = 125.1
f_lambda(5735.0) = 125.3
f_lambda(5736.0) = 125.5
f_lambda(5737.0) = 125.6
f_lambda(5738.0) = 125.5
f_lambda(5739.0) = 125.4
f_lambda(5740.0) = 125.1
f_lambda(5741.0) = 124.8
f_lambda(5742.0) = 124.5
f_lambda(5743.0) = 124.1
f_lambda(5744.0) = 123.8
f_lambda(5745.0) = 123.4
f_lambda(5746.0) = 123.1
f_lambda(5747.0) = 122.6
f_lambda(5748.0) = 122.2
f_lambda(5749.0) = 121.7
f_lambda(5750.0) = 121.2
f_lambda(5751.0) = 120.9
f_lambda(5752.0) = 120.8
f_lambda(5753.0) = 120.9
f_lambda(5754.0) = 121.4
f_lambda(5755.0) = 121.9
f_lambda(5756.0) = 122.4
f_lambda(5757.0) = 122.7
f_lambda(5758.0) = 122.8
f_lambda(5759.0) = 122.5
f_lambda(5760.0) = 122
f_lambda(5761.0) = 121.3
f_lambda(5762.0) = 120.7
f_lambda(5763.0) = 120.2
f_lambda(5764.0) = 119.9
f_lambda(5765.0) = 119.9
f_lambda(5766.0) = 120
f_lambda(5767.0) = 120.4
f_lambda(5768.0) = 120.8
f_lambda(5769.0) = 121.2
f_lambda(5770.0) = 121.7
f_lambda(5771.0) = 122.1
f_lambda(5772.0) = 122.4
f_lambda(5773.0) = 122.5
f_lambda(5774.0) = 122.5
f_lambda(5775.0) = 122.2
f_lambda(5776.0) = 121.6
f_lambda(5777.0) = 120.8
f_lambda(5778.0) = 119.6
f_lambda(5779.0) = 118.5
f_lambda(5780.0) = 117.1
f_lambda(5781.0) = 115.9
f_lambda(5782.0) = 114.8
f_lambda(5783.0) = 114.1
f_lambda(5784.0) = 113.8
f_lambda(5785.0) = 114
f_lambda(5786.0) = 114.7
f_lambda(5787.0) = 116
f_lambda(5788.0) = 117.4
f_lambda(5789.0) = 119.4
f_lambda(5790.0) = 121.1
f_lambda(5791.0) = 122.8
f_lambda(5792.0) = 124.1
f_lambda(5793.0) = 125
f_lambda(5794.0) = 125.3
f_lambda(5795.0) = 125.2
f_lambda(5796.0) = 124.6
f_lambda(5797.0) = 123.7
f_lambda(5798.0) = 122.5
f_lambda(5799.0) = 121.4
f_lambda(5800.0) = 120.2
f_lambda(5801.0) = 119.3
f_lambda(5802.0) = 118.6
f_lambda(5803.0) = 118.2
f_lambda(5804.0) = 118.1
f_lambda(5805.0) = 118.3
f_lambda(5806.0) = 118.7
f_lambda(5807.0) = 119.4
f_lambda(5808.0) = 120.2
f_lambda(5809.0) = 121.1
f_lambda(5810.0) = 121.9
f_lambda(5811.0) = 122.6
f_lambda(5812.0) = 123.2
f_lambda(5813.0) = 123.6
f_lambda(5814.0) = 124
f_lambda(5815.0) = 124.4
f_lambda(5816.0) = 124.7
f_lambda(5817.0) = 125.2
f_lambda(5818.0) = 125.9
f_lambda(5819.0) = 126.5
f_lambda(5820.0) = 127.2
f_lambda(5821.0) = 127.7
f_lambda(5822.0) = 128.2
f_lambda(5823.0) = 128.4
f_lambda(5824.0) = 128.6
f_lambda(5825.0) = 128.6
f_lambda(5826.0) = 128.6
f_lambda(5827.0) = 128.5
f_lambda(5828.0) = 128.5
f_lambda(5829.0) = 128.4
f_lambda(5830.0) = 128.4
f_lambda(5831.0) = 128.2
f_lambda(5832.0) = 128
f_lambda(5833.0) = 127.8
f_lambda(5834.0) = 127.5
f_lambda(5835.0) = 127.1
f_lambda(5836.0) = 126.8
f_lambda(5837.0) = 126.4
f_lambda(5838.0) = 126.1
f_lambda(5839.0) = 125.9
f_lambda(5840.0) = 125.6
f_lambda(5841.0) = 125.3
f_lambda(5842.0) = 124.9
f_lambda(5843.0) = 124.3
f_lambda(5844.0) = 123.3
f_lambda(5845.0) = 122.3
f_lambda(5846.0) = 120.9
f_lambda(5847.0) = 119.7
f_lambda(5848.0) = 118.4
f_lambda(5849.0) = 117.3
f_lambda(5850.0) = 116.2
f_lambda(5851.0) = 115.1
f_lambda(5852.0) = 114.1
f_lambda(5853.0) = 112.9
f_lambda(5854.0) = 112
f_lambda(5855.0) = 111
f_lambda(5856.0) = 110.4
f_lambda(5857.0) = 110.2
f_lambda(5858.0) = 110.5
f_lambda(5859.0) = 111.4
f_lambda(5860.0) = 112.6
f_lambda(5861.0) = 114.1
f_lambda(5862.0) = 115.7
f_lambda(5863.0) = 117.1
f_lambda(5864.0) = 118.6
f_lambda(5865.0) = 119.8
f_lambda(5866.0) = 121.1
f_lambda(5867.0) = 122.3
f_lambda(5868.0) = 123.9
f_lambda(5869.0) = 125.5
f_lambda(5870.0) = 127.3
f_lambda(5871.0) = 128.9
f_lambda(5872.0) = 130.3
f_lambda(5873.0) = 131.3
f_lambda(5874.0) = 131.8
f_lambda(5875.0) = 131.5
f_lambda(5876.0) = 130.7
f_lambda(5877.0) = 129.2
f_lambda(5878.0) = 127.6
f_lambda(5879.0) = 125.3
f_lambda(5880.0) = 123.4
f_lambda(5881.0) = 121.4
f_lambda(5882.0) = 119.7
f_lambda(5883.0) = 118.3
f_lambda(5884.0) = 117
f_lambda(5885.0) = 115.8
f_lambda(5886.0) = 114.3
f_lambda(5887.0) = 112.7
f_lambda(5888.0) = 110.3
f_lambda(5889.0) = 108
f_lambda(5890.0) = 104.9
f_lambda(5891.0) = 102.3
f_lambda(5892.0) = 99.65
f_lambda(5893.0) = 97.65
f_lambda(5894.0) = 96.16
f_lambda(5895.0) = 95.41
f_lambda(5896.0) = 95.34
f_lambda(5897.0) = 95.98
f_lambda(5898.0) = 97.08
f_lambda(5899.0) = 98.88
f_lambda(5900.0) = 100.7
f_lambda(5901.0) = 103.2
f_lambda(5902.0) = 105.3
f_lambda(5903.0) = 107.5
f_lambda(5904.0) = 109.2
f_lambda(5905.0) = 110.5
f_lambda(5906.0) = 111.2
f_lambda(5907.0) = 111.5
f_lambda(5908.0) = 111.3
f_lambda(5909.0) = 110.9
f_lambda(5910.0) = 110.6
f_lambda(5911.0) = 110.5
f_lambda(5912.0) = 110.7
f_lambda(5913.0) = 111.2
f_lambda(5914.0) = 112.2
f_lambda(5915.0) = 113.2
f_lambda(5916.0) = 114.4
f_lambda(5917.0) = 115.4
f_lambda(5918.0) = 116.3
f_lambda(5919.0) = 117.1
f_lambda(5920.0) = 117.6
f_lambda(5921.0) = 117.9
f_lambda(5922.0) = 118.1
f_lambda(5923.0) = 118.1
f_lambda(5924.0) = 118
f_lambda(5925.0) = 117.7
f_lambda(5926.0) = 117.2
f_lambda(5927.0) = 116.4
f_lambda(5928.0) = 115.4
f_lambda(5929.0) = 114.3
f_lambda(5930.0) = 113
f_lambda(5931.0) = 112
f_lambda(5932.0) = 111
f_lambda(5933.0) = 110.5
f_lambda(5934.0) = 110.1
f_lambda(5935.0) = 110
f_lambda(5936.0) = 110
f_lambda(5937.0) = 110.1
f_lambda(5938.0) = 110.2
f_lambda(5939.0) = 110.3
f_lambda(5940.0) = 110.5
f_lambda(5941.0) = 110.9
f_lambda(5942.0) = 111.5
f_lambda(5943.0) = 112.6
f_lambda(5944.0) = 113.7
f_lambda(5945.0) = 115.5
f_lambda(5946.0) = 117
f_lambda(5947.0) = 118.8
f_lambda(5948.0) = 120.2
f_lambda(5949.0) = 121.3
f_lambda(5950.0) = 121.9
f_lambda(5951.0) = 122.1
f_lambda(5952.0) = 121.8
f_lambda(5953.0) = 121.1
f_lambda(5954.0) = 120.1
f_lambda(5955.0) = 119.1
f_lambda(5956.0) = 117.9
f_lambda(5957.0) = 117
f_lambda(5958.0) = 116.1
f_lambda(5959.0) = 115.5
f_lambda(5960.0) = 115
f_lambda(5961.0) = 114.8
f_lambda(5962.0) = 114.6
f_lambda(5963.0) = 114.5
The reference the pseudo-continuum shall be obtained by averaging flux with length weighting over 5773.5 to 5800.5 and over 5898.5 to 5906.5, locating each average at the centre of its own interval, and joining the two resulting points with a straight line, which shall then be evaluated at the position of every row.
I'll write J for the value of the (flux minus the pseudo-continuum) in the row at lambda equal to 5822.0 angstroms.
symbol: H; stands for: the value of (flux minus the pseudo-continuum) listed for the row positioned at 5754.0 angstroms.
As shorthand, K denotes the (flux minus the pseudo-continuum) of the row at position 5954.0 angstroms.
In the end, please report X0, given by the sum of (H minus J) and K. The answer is 5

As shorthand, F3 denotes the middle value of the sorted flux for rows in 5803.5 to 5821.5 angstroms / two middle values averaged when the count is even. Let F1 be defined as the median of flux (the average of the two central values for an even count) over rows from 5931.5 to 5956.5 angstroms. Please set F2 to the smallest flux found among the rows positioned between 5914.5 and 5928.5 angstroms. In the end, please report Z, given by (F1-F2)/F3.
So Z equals 0.00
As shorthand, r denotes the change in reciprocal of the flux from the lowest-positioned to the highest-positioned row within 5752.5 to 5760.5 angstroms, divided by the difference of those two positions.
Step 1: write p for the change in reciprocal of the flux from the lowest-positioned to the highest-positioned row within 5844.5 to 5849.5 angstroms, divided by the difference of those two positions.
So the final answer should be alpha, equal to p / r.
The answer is -8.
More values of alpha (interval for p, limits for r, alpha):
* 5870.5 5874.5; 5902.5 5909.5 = 1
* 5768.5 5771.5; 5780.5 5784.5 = -1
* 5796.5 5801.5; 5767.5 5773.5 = -3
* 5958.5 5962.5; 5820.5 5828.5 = -3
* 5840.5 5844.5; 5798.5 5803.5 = 1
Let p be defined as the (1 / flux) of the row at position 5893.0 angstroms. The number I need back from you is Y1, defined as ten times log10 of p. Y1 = -19.9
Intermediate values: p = 0.0102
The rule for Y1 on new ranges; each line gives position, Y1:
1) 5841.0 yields -21.0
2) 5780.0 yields -20.7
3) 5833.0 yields -21.1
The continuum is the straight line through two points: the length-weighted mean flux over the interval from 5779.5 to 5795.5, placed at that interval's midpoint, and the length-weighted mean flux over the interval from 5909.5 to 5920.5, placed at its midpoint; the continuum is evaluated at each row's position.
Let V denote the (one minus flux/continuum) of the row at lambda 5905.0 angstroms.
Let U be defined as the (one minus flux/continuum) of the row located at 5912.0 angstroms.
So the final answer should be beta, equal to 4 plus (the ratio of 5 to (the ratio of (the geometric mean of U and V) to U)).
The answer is 9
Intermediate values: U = 0.03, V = 0.030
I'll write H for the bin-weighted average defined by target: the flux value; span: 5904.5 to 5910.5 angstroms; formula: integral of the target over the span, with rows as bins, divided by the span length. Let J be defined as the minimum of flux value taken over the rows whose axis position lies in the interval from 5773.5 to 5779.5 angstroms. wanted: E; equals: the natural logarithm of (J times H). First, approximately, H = 111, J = 118.5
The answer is 9.48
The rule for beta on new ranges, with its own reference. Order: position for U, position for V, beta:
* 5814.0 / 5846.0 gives -2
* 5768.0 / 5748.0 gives 0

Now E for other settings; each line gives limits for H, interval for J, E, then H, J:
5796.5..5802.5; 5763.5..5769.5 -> 9.58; 121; 119.9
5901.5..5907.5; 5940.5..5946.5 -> 9.40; 109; 110.9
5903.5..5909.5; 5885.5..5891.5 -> 9.34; 111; 102.3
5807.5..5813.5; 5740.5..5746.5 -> 9.62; 122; 123.1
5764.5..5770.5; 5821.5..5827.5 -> 9.65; 121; 128.2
